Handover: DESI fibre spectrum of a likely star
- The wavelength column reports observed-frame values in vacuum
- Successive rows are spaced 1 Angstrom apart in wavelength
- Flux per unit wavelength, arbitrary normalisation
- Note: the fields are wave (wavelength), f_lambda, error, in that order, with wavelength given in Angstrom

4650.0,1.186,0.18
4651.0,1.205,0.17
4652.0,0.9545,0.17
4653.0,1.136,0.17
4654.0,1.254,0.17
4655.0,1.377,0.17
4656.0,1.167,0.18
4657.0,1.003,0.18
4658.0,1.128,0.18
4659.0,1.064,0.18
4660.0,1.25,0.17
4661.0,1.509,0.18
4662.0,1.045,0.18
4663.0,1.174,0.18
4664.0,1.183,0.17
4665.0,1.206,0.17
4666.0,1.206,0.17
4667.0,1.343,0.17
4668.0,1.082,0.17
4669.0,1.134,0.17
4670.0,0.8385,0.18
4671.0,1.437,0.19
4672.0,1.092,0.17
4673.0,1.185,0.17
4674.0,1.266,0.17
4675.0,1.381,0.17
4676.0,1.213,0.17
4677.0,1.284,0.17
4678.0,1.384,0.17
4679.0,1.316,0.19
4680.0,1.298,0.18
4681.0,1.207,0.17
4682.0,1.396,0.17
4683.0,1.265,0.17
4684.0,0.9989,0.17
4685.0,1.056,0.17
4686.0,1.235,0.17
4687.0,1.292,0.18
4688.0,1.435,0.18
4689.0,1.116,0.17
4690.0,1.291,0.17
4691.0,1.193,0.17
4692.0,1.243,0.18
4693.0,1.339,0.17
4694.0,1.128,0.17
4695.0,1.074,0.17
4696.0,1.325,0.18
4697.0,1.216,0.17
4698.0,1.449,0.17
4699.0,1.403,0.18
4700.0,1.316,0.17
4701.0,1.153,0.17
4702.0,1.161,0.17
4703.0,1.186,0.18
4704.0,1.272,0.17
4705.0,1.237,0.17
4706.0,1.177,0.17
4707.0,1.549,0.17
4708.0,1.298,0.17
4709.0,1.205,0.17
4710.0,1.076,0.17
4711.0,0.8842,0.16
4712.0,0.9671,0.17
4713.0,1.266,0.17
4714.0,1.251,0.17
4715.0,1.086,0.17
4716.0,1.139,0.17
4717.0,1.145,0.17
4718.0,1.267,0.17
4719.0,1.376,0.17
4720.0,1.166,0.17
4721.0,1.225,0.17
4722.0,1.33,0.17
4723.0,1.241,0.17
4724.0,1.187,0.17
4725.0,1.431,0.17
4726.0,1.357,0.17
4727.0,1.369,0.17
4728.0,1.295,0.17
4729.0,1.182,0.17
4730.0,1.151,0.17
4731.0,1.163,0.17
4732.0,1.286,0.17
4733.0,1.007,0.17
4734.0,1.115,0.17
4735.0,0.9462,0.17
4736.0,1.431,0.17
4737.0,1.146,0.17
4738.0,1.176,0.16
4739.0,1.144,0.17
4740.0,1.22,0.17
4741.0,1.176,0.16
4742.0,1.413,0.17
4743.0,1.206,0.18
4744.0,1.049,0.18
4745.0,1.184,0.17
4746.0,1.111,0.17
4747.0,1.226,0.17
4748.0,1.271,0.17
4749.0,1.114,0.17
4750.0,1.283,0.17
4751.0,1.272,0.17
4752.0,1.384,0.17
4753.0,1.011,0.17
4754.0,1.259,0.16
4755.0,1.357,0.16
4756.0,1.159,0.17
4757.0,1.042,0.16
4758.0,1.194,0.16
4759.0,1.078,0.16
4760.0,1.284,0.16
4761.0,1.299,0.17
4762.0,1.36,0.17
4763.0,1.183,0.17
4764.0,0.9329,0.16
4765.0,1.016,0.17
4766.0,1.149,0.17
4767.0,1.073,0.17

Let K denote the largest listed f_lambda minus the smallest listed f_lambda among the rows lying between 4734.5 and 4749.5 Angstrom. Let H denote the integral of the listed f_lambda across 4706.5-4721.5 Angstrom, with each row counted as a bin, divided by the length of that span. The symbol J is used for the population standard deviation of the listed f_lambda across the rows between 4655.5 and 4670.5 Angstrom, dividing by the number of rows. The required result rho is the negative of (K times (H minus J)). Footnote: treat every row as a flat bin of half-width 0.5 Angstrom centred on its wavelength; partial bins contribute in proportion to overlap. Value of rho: -0.51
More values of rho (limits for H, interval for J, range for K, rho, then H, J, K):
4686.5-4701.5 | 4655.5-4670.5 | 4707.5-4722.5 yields -0.55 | 1.26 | 0.147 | 0.49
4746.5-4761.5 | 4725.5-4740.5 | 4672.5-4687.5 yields -0.43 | 1.22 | 0.127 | 0.40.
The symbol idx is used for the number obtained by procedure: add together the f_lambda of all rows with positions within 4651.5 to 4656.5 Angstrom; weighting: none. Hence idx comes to 5.89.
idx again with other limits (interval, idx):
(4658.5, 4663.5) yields 6.04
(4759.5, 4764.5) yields 6.06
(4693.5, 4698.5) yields 6.19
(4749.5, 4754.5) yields 6.21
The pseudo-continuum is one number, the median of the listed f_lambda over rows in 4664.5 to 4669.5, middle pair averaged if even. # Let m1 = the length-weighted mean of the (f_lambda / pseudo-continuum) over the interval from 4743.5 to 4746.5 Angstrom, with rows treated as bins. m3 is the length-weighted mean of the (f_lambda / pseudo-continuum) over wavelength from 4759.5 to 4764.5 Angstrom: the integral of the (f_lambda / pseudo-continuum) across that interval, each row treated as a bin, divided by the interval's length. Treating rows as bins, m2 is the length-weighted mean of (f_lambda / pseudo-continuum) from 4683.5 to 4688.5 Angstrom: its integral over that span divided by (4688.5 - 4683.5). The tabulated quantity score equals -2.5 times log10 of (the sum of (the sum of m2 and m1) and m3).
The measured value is -1.17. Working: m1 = 0.92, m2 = 1.00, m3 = 1.00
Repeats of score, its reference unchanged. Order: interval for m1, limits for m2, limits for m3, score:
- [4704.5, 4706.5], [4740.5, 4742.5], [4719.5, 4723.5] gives -1.23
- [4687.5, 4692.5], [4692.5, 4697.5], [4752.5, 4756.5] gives -1.21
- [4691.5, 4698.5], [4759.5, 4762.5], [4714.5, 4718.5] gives -1.23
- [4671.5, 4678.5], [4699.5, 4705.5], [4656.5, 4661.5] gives -1.21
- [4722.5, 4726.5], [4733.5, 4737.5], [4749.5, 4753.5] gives -1.22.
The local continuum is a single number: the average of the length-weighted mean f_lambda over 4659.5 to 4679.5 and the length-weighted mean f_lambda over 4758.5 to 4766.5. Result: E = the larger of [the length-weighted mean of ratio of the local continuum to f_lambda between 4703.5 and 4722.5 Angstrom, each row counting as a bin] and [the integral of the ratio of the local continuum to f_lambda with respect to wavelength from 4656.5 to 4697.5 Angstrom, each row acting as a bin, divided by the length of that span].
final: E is 1.01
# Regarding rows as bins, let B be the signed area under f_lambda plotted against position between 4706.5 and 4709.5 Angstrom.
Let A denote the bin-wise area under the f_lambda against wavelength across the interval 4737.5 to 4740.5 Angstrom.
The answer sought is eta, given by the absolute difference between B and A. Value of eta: 0.51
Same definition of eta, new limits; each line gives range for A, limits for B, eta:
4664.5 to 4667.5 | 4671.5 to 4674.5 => 0.21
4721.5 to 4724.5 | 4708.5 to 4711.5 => 0.59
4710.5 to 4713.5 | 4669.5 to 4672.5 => 0.25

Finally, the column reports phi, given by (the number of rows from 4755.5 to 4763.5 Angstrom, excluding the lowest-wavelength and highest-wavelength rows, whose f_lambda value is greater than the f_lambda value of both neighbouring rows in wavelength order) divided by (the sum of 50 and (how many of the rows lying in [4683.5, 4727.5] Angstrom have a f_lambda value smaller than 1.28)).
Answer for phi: 0.025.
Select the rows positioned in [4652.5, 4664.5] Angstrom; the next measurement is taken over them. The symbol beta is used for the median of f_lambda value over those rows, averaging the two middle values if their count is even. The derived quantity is 1.17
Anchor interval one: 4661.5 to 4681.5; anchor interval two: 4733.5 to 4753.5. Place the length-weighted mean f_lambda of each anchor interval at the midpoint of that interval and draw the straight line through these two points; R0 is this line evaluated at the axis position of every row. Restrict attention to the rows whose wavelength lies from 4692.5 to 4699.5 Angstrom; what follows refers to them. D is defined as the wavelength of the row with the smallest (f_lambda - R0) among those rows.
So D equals 4695.0 Angstrom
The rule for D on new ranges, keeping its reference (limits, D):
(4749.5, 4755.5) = 4753.0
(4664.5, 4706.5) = 4670.0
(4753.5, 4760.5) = 4757.0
